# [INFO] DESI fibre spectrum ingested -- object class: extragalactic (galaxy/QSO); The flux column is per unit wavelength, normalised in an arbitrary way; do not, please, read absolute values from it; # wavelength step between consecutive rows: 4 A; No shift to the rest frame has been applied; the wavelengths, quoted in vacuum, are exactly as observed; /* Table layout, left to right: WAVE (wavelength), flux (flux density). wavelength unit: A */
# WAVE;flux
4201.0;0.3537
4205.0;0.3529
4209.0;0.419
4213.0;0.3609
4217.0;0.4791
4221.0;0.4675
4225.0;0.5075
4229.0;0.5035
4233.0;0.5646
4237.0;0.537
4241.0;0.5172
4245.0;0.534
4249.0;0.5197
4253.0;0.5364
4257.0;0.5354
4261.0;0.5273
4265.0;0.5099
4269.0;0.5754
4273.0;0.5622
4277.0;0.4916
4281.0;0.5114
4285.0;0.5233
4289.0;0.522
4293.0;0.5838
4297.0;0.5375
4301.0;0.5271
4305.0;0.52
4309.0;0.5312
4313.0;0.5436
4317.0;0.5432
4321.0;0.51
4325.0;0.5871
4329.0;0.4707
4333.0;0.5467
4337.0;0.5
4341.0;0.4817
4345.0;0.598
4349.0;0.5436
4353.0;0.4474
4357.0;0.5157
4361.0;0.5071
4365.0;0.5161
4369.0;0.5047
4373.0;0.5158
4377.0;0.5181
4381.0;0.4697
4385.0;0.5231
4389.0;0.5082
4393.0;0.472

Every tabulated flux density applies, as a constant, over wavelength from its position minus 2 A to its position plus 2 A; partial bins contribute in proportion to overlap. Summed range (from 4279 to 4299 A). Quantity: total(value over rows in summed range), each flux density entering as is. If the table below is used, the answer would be 2.68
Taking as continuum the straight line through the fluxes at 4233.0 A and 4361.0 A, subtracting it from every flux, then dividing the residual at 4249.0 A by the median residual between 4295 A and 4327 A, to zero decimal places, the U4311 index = -32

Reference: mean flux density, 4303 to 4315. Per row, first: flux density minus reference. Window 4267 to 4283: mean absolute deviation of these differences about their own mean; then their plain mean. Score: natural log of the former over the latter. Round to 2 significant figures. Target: 2.2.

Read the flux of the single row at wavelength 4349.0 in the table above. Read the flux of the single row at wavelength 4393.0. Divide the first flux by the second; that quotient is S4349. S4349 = 1.15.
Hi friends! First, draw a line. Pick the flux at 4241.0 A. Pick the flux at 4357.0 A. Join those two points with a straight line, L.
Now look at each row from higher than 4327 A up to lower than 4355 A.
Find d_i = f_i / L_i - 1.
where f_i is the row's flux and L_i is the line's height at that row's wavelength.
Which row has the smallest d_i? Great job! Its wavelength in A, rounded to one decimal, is 4353.0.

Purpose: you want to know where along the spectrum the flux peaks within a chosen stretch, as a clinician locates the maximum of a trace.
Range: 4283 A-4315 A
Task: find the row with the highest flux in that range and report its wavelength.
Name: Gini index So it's 4293.0 A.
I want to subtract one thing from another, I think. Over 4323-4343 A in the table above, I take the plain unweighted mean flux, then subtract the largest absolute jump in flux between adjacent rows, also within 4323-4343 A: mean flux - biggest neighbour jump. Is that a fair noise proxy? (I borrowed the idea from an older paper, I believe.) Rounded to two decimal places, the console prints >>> 0.40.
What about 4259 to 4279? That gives 0.46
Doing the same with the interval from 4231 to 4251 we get 0.51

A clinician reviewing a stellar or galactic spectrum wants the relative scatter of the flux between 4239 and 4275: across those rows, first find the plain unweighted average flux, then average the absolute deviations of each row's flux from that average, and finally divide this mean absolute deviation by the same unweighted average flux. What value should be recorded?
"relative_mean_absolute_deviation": 0.028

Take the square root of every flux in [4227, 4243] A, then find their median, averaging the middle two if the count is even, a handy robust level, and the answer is 0.726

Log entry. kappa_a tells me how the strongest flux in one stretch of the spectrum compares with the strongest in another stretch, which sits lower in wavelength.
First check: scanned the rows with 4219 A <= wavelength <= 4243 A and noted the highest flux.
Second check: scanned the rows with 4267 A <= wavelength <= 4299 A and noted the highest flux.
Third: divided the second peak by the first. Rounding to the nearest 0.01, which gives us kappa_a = 1.03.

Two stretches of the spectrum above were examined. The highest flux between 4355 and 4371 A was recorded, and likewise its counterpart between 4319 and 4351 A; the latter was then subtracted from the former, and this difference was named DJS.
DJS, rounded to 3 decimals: -0.082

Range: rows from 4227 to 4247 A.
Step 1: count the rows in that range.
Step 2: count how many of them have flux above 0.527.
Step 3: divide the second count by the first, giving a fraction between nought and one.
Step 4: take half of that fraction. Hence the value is 0.30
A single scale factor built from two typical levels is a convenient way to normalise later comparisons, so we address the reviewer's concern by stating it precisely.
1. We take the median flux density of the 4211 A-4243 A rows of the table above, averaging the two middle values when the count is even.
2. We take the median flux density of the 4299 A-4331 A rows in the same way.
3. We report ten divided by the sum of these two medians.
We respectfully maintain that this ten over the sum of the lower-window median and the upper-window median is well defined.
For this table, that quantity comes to 9.67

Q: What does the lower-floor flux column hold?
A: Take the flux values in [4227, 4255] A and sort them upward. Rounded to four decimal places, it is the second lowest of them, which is 0.5172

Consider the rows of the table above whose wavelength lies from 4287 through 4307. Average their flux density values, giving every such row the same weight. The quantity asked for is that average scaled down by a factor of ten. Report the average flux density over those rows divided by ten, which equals 0.0538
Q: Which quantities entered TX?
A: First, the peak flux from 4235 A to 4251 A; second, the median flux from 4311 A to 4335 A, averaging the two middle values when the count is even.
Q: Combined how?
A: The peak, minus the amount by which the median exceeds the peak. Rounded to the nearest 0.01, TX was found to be 0.53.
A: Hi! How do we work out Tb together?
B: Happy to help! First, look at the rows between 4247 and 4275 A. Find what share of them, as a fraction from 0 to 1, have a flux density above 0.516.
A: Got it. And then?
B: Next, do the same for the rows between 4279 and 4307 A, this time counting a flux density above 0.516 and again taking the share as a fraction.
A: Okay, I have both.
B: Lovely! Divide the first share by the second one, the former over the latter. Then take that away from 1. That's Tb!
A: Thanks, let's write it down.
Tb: 0.00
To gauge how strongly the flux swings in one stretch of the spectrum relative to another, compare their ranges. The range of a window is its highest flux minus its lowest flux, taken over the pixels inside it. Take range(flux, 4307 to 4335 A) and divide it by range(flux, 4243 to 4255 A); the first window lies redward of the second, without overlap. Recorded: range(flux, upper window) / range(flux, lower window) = 7.0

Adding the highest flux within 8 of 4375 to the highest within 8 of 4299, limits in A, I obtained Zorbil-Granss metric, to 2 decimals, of 1.10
